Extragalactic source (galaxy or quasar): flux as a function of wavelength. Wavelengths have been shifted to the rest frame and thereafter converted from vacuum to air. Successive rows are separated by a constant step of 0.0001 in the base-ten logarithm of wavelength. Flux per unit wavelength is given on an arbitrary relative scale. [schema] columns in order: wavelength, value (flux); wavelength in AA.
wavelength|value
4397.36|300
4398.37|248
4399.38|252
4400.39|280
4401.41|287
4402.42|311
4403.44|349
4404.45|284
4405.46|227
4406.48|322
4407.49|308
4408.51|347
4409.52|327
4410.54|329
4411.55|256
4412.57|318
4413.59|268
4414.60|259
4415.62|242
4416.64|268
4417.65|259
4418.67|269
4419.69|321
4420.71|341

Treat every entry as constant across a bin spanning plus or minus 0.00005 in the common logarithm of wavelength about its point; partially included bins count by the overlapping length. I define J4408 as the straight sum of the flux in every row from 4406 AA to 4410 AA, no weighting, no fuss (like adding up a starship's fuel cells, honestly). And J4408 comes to 1304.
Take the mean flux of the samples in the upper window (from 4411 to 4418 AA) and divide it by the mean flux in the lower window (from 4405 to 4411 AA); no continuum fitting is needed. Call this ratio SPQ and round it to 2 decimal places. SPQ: 0.86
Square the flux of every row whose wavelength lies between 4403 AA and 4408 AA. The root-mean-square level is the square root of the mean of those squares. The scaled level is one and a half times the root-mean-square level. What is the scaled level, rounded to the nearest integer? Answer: 451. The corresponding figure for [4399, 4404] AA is 446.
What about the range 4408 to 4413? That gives 475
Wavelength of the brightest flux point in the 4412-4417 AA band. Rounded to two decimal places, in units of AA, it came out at 4412.57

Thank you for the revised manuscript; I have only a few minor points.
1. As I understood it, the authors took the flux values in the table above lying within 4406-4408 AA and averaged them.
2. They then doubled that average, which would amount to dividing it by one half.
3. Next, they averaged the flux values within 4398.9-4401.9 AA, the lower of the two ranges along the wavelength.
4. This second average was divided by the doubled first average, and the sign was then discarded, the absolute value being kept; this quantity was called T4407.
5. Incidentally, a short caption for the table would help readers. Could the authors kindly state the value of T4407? 0.43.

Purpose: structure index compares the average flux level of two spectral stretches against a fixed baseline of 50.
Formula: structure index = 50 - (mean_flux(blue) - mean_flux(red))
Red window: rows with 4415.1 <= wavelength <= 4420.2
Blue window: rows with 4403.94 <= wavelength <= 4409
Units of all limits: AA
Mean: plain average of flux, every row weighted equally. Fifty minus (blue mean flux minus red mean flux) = 24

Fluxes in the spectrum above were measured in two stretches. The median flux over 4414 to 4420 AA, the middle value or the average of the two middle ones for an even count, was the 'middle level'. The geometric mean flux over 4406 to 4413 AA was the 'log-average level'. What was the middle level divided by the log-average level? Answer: 0.84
